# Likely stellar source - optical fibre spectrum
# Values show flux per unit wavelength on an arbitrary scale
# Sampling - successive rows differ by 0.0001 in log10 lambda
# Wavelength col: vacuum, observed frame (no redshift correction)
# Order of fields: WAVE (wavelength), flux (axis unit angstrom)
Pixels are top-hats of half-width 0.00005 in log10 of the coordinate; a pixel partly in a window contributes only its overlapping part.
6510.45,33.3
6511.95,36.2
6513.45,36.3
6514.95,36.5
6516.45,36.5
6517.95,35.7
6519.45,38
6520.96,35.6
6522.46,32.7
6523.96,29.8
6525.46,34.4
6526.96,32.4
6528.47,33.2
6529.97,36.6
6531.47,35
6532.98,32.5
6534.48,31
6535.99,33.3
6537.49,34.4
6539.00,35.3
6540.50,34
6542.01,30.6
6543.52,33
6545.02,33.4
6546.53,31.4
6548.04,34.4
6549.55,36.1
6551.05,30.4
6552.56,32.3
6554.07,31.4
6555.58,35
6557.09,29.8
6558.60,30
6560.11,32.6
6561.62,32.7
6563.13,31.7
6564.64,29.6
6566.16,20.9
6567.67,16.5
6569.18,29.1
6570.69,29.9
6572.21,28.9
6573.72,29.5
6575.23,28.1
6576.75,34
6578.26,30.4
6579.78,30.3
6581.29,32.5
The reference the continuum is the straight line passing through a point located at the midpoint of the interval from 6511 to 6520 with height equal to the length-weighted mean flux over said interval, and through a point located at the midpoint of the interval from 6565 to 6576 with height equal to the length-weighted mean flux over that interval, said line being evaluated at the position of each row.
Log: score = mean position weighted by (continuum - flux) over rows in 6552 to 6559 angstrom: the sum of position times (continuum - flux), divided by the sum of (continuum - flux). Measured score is 6555.2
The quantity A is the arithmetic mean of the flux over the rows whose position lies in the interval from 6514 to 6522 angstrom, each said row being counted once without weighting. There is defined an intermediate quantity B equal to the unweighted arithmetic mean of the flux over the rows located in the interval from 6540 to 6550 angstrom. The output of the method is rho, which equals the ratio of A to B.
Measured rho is 1.10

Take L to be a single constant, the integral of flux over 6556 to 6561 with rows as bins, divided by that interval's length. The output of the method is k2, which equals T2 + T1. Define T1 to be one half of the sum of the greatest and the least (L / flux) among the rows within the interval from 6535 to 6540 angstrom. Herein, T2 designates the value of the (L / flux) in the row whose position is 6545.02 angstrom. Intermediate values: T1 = 0.91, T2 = 0.93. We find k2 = 1.84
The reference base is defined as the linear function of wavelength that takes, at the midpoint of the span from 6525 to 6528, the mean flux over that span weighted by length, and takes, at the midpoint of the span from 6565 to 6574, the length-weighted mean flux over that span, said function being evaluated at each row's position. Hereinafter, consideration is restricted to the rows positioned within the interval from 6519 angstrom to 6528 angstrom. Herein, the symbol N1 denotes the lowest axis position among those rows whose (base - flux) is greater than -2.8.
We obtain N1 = 6520.96 angstrom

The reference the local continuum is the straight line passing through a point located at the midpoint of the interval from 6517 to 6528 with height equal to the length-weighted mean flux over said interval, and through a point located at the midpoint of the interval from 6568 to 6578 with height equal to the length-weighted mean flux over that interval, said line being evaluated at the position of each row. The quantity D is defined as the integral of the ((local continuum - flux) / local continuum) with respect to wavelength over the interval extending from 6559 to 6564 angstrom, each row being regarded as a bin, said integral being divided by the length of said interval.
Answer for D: -0.054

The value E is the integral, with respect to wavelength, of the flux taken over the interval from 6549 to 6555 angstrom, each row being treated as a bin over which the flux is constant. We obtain 195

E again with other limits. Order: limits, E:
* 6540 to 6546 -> 196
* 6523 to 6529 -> 195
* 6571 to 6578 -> 211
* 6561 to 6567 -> 171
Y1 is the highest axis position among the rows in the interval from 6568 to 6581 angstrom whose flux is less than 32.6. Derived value 6579.78 angstrom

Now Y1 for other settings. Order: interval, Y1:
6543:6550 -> 6546.53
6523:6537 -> 6534.48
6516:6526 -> 6523.96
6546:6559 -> 6558.60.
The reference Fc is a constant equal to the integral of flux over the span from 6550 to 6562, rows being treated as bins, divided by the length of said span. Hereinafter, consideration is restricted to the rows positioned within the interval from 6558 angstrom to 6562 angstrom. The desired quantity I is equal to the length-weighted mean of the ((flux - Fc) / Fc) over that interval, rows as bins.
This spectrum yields -0.004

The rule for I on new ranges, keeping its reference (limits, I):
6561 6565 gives -0.013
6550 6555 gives -0.003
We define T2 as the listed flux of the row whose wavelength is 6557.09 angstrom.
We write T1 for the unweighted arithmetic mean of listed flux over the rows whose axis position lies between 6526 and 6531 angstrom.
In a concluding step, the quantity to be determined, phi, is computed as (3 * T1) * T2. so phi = 3046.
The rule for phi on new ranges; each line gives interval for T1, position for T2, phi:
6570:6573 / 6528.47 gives 2928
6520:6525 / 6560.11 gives 3198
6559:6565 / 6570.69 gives 2839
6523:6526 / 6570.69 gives 2879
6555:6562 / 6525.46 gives 3304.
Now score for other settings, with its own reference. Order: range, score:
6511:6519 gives 6512.9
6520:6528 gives 6524.3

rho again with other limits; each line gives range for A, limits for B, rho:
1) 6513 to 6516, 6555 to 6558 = 1.12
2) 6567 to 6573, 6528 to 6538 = 0.77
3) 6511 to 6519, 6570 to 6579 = 1.20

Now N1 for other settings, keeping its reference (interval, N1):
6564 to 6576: 6566.16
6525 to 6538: 6525.46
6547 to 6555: 6551.05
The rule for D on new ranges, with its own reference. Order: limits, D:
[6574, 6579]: -0.057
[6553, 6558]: -0.032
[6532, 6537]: 0.014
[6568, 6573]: 0.047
